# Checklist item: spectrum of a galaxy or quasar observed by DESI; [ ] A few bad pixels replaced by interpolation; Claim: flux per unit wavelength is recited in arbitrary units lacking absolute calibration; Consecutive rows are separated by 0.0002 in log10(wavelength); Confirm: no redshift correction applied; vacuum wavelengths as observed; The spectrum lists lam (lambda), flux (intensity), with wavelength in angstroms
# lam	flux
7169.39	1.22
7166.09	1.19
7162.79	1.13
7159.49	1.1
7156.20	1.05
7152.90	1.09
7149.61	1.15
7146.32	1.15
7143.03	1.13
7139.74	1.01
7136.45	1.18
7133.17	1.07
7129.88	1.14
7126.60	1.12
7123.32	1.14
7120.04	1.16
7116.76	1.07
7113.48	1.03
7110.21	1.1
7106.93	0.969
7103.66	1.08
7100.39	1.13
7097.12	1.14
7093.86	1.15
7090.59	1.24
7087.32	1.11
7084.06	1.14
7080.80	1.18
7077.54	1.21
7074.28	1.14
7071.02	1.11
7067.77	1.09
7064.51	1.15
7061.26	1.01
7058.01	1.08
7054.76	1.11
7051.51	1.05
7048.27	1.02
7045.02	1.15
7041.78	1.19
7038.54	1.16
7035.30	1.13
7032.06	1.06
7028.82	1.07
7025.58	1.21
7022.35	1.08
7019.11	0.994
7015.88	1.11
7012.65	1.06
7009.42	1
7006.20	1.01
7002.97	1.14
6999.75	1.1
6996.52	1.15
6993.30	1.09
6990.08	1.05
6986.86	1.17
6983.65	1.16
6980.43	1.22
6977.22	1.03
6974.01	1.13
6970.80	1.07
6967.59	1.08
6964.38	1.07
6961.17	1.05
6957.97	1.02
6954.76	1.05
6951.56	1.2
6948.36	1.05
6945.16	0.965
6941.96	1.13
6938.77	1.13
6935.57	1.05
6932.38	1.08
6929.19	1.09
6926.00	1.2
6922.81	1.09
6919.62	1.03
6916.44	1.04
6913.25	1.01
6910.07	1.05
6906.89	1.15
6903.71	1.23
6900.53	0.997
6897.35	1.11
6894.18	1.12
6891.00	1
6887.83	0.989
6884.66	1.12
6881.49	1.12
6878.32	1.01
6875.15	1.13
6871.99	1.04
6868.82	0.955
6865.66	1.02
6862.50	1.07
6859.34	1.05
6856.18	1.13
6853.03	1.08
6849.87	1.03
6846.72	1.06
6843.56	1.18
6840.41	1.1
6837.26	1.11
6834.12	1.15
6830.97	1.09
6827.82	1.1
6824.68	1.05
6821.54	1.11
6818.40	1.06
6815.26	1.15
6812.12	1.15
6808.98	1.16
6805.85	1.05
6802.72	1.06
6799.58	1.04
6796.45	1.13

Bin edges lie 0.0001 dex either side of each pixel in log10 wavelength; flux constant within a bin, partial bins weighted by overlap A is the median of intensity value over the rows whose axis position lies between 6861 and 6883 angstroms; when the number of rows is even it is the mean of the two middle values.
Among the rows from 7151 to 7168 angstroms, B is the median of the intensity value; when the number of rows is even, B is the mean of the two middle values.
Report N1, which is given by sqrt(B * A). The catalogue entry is 1.07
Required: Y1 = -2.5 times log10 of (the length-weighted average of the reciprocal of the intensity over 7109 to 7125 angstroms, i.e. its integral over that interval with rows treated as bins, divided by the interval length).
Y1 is 0.101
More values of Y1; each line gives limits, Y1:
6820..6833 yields 0.093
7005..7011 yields 0.004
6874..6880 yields 0.067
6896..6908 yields 0.118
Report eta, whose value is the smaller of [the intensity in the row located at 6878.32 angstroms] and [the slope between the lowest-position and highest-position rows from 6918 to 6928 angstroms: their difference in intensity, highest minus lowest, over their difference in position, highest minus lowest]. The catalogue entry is 0.027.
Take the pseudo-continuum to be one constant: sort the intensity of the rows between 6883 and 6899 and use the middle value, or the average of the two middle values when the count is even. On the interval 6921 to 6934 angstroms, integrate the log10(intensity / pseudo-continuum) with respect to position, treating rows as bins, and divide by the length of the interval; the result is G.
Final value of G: 0.0009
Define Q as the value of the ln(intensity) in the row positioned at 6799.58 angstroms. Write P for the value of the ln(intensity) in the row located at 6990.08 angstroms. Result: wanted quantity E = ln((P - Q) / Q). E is -1.41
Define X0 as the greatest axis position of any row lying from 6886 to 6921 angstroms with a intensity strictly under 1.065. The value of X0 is 6919.62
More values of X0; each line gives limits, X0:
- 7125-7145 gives 7139.74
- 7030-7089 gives 7061.26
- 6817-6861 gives 6859.34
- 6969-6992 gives 6990.08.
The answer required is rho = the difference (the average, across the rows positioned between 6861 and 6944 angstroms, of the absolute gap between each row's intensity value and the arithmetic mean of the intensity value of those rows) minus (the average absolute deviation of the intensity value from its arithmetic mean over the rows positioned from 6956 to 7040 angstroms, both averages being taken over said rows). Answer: 0.005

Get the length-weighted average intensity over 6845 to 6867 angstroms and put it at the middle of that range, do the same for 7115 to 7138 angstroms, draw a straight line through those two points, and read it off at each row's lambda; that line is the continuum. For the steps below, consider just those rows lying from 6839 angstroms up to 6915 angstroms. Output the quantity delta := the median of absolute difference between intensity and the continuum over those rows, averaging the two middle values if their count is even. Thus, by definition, 0.050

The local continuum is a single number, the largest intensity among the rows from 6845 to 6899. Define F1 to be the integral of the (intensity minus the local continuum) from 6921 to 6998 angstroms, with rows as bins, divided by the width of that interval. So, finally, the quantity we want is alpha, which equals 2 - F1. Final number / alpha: 2.033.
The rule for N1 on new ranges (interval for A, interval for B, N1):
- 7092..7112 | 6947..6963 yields 1.08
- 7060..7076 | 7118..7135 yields 1.12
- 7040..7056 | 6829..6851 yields 1.10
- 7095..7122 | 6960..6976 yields 1.08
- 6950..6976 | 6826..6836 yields 1.08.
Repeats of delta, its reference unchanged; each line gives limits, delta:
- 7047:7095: 0.032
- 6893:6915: 0.067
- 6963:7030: 0.043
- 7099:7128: 0.037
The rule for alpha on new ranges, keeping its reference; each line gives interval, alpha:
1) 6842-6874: 2.068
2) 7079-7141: 2.016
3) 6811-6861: 2.031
